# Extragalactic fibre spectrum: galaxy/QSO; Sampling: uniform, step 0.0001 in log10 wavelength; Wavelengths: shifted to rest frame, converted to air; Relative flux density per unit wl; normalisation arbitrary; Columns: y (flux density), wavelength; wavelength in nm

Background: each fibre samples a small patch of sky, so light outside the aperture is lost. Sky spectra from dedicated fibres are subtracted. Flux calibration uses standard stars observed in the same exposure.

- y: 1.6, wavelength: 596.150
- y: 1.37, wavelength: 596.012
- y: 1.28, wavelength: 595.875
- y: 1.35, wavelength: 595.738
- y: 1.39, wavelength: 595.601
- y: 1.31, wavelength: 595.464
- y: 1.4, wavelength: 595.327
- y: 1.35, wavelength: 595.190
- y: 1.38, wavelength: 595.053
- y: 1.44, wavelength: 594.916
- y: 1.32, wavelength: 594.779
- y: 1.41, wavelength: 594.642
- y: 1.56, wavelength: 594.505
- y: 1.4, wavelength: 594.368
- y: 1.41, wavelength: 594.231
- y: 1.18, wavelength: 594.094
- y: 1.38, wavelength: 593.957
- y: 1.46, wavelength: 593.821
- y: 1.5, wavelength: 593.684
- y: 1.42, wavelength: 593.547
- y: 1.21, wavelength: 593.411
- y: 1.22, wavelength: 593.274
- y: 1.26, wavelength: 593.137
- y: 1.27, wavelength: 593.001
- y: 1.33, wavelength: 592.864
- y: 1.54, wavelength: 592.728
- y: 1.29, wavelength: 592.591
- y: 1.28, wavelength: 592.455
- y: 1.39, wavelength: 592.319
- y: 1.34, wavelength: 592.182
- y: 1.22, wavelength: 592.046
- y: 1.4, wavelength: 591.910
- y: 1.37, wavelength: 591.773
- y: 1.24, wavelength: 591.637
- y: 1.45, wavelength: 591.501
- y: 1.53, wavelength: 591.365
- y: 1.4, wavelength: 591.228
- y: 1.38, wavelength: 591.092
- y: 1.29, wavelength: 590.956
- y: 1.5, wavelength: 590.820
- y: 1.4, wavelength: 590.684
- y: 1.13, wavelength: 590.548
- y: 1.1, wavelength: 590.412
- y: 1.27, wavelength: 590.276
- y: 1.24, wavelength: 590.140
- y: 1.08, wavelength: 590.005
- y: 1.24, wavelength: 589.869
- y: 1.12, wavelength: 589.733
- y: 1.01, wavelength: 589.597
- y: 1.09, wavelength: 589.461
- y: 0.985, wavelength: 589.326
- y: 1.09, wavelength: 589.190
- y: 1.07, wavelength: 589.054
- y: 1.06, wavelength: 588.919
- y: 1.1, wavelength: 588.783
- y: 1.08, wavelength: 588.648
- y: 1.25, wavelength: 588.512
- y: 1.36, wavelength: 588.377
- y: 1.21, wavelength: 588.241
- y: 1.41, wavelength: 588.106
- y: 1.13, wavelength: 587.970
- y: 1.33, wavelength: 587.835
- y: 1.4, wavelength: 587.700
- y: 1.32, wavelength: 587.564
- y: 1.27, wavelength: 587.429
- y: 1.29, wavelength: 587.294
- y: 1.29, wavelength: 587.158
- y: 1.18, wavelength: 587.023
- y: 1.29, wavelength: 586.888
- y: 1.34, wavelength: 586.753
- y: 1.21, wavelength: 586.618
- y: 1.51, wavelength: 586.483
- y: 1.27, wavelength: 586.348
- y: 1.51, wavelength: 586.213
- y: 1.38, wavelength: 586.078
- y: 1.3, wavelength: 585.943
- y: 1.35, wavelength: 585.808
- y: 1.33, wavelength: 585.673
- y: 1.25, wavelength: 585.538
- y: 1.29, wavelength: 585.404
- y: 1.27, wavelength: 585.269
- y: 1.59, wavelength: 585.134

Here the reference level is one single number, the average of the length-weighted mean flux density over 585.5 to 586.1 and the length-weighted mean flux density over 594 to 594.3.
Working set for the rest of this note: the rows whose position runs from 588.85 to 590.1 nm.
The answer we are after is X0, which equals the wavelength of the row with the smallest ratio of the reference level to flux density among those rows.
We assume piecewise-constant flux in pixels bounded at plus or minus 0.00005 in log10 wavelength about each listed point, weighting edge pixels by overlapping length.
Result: 589.869 nm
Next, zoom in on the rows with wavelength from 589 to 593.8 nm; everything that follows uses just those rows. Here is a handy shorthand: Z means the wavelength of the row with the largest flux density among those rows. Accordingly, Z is 592.728 nm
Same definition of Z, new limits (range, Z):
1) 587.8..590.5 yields 588.106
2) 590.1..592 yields 591.365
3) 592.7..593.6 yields 592.728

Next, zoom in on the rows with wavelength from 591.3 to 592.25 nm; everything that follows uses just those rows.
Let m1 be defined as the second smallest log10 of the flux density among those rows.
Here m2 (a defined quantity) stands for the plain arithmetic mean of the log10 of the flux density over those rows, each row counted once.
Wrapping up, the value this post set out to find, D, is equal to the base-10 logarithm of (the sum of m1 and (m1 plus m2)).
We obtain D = -0.49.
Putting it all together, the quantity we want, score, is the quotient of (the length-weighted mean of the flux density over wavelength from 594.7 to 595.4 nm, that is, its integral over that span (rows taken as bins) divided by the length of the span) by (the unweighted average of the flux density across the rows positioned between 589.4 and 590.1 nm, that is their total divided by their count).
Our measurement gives 1.24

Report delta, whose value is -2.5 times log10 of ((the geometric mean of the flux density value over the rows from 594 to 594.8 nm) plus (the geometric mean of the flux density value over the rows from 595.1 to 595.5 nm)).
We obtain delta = -1.09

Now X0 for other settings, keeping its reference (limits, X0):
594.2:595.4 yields 594.505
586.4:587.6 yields 586.483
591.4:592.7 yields 591.501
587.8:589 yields 588.106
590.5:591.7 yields 591.365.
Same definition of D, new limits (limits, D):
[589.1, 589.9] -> -1.35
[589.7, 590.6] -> -0.83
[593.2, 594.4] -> -0.53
